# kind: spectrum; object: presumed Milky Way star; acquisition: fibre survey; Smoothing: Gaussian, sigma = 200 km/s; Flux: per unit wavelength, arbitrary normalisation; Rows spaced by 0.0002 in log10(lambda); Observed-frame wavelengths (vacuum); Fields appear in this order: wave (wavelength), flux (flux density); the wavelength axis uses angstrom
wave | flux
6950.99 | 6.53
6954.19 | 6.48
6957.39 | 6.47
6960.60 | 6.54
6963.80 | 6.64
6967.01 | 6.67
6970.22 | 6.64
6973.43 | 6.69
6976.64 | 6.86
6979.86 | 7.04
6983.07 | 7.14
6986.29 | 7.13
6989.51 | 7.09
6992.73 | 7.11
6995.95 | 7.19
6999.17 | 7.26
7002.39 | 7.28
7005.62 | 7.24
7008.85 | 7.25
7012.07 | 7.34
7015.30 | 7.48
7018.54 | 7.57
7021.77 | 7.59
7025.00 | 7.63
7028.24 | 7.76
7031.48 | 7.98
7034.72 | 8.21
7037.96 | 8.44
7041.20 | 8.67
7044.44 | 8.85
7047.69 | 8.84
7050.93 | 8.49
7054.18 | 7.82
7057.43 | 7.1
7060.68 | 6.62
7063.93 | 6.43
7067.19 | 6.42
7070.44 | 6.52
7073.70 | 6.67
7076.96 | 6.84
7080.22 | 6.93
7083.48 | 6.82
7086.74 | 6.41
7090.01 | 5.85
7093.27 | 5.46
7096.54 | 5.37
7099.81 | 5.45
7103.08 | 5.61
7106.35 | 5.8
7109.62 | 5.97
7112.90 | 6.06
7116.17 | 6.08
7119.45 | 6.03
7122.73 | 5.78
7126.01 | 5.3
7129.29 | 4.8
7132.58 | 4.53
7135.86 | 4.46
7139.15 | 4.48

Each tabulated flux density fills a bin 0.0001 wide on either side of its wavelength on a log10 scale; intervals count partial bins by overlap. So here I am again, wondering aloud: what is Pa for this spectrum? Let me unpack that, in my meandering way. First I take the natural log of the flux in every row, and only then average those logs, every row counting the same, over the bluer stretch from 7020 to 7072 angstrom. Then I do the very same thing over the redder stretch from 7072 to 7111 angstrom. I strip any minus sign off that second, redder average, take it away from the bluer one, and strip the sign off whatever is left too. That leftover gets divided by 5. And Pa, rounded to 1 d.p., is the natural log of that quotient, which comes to -3.1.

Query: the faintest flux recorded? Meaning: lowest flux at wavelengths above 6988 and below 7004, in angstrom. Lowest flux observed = 7.09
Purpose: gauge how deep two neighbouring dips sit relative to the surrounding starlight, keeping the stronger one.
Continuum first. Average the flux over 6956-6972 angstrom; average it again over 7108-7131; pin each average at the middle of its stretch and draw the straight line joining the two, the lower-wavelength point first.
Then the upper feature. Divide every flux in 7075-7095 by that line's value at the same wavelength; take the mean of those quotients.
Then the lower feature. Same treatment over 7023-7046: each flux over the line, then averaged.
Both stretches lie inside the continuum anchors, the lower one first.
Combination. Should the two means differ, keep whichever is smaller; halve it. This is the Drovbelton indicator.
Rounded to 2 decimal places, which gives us 0.54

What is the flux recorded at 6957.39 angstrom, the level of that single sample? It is 6.47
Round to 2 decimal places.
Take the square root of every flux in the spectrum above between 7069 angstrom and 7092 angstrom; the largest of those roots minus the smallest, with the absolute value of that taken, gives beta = 0.21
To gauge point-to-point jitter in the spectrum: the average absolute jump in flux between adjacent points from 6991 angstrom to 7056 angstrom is 0.15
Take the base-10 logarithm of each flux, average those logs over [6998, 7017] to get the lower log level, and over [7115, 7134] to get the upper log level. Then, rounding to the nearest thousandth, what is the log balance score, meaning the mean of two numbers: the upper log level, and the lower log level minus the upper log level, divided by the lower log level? 0.442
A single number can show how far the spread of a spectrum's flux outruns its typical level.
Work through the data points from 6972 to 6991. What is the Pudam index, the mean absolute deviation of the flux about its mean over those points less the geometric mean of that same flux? -6.8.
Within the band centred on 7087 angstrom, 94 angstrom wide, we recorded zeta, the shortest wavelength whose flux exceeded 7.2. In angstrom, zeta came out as 7041.20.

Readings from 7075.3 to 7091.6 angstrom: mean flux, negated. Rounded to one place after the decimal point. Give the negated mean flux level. -6.6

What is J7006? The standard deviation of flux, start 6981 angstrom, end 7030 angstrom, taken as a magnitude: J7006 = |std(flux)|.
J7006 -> 0.21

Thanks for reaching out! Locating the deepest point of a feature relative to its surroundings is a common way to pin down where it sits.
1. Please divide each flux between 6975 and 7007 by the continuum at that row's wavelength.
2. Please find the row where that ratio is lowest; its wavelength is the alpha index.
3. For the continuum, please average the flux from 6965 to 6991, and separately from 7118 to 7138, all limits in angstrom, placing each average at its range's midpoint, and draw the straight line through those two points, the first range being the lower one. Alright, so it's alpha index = 6976.64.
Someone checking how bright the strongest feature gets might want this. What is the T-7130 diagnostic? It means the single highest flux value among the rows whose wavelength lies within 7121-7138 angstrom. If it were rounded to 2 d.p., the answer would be 5.78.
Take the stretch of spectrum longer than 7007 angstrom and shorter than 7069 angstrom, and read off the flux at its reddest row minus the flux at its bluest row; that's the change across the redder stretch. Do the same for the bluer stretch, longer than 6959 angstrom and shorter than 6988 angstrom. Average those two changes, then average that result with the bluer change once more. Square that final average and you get 0.06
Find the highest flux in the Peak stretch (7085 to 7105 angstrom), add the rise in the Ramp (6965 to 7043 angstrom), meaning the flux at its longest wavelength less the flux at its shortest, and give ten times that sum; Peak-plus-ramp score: 84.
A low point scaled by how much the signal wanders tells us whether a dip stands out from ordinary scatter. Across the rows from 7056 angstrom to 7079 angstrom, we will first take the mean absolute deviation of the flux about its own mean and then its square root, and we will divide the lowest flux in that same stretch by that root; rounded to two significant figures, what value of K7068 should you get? 15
